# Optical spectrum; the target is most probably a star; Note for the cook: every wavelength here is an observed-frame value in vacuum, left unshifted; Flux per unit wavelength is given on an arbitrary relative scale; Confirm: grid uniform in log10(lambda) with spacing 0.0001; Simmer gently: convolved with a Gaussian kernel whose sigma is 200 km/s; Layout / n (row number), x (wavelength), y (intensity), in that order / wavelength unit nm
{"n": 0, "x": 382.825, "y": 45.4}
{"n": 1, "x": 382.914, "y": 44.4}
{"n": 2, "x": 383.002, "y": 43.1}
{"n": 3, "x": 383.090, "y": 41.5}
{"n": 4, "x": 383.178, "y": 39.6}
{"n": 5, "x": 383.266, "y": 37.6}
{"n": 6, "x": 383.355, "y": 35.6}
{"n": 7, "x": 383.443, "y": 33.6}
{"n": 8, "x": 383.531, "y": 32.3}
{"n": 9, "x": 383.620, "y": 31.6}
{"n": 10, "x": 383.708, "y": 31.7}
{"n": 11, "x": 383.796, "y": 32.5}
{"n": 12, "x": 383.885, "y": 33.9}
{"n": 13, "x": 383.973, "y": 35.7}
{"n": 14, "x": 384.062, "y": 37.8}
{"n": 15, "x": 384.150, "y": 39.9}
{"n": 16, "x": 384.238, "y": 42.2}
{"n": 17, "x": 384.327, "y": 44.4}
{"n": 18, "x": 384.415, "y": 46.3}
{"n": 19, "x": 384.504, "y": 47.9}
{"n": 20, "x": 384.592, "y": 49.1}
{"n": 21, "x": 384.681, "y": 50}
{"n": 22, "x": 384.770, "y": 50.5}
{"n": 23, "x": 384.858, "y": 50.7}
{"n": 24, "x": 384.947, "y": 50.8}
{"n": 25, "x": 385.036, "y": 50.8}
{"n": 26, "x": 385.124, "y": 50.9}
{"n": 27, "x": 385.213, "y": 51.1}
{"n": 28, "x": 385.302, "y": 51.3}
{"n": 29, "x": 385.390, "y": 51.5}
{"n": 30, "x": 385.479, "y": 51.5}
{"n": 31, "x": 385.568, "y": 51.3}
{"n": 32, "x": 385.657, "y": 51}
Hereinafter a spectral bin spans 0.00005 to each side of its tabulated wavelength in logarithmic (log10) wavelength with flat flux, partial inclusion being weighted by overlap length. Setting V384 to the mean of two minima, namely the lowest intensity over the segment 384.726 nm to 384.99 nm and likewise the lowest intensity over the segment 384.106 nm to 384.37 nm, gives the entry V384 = 45.2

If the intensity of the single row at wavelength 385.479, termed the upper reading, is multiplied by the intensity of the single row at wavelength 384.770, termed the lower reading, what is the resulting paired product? 2601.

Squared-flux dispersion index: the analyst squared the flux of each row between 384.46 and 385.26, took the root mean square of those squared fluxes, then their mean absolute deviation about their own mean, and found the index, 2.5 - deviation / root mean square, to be 2.47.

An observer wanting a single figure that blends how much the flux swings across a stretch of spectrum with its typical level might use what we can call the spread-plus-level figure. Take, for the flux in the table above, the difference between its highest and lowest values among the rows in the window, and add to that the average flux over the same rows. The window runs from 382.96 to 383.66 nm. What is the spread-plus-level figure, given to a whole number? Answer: 48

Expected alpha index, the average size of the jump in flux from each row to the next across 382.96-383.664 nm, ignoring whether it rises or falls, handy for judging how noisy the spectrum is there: 1.6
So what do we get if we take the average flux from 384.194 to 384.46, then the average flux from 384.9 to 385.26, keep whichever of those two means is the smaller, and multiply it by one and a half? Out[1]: 66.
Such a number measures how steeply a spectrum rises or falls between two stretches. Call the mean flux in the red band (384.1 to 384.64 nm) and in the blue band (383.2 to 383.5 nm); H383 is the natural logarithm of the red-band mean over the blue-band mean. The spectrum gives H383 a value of 0.2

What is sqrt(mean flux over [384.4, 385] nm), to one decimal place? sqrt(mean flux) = 7.0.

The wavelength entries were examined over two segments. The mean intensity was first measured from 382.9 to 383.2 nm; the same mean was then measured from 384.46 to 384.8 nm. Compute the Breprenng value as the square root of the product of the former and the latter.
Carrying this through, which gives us 46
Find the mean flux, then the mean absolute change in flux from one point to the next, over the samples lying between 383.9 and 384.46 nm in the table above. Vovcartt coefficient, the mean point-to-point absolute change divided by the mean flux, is 0.052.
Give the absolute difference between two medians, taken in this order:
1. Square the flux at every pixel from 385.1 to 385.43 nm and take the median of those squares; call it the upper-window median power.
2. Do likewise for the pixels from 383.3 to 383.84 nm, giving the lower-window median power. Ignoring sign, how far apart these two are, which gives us 1572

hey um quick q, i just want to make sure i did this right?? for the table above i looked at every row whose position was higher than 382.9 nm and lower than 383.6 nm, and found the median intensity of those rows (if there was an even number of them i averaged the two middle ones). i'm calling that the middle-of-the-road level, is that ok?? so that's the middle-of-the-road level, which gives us 39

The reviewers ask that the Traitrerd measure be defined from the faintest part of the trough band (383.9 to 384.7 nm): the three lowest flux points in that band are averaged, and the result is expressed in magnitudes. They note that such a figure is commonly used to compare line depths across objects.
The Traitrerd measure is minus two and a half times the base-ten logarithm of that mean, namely -3.94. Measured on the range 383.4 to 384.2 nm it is -3.76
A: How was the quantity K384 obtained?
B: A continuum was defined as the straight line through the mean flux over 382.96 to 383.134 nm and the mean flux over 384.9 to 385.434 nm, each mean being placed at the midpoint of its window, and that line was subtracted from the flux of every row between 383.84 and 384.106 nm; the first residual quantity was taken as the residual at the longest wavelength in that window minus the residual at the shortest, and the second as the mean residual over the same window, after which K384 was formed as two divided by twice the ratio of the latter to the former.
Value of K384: -0.3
